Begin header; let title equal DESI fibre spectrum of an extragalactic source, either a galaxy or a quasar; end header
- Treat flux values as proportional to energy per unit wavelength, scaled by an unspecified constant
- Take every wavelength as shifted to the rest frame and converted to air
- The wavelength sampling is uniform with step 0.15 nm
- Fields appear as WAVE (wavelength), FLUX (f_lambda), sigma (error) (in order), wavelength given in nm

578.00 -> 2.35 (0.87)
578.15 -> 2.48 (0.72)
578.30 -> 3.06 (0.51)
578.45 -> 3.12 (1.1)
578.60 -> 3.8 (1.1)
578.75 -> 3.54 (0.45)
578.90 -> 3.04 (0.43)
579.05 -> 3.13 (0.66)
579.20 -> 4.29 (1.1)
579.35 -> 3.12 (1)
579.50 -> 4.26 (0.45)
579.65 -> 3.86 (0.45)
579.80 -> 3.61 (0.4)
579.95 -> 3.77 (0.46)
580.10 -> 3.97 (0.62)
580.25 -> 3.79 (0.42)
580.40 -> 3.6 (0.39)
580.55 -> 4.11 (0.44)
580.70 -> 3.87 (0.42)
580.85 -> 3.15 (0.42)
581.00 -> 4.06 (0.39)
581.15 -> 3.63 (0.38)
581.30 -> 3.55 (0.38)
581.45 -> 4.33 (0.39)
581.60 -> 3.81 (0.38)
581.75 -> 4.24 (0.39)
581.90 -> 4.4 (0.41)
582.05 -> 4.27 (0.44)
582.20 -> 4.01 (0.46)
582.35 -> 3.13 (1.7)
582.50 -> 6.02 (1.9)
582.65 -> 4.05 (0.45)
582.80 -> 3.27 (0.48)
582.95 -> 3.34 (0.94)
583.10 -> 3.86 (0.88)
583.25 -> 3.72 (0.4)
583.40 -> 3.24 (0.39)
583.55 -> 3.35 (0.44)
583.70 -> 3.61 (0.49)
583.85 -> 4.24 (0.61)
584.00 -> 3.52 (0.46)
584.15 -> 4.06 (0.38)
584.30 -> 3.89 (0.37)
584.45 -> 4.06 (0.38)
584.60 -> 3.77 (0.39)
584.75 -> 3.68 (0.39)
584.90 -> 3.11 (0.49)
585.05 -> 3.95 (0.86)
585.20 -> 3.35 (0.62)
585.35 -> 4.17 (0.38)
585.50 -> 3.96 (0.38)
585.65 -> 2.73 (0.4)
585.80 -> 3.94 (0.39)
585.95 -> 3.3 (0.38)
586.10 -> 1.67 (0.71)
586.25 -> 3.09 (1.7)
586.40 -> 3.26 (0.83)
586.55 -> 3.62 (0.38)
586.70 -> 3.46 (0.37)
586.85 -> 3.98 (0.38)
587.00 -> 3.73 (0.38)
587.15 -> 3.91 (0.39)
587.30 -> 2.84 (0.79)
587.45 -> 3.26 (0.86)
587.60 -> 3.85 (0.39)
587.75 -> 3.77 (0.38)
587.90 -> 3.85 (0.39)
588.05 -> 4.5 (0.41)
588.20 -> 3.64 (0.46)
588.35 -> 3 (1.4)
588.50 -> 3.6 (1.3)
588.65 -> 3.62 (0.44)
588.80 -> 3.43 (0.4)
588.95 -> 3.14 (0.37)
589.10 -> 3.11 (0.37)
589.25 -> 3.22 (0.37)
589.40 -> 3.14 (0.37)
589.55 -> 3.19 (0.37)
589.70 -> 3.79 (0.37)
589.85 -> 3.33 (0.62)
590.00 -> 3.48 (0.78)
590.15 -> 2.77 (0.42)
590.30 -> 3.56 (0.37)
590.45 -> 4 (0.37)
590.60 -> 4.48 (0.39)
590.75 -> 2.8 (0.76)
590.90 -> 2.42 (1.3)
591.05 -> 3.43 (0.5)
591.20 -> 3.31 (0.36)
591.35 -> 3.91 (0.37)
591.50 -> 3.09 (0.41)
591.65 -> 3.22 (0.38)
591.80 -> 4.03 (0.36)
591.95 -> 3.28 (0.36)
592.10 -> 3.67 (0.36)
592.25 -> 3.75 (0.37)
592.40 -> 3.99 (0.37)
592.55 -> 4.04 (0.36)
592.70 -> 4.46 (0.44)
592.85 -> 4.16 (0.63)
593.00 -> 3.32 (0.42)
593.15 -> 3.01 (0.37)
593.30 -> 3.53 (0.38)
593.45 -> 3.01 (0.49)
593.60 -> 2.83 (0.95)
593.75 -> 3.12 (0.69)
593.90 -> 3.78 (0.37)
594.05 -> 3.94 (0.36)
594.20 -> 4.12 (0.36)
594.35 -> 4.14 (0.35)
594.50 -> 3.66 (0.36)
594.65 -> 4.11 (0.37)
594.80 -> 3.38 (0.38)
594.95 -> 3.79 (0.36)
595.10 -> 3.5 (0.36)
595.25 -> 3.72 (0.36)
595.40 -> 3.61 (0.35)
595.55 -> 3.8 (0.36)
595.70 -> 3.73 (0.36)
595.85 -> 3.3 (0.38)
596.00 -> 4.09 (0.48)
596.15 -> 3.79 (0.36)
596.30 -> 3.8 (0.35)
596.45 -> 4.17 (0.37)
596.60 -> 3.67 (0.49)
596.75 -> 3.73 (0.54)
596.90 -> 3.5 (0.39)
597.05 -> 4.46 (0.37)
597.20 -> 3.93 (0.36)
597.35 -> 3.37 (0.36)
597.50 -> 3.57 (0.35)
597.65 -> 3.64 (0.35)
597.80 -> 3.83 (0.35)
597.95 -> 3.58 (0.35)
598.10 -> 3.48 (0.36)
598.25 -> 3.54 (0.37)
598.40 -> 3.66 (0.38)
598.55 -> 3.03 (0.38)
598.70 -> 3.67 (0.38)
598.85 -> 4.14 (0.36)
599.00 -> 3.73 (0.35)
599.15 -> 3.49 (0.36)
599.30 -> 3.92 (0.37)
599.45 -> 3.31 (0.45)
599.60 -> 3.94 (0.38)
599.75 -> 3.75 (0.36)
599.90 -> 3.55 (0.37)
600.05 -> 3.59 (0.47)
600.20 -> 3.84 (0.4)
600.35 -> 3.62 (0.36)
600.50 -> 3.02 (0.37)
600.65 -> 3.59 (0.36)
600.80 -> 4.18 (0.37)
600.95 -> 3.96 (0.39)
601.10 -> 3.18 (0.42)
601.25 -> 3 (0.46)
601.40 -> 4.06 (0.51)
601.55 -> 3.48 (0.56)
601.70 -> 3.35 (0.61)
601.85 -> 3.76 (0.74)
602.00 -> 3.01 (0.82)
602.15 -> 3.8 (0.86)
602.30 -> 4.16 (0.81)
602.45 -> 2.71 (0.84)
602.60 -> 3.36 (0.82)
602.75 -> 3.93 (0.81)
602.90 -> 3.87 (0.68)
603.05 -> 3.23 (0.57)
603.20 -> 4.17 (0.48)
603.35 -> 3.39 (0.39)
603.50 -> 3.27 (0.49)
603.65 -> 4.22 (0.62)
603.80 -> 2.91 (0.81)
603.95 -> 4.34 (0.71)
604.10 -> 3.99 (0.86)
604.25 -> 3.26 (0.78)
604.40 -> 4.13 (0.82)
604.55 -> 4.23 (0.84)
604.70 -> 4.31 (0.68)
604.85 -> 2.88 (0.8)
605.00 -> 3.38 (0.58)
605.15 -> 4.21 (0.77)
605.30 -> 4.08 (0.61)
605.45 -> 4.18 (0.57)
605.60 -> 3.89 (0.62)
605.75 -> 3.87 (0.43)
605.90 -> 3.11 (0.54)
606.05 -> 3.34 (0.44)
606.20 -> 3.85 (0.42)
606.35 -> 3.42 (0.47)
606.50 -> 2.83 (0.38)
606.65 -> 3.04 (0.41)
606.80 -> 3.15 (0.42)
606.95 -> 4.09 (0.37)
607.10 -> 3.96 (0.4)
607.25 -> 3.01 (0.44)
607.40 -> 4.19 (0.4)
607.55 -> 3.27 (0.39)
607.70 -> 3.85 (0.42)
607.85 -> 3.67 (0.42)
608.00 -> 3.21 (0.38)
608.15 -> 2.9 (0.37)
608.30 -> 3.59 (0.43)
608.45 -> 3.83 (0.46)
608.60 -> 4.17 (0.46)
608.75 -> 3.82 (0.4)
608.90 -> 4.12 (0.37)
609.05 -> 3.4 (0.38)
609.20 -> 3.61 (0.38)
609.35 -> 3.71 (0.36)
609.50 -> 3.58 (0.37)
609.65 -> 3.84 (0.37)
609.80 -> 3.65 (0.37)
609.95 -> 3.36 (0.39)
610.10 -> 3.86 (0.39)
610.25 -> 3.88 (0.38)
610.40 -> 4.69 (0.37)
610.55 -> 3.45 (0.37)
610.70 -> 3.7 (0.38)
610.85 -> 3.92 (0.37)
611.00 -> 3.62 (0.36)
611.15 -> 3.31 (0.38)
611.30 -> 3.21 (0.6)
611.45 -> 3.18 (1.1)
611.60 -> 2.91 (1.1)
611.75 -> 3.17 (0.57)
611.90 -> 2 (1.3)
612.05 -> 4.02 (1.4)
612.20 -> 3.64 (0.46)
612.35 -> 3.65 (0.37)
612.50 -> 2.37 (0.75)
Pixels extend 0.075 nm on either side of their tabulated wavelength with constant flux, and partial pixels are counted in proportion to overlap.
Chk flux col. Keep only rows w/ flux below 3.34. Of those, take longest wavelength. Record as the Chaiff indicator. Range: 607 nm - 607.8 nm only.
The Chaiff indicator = 607.55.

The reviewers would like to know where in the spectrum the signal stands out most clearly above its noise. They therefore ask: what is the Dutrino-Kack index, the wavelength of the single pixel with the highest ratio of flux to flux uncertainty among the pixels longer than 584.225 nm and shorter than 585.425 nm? 585.35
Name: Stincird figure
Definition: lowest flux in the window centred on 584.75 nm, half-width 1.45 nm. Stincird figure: 1.67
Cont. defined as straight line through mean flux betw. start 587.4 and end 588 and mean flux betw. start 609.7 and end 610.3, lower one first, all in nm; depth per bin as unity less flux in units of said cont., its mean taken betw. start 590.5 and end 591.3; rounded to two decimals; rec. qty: 0.11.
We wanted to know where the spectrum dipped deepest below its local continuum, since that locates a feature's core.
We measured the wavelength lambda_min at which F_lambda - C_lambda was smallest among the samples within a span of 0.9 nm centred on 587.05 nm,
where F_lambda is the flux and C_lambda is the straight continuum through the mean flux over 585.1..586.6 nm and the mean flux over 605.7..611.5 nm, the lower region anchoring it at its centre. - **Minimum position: 587.30 nm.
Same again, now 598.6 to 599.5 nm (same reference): 599.45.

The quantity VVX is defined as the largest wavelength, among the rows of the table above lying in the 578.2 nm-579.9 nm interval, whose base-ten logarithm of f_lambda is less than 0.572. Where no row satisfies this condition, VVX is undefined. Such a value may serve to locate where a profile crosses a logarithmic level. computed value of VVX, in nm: 579.80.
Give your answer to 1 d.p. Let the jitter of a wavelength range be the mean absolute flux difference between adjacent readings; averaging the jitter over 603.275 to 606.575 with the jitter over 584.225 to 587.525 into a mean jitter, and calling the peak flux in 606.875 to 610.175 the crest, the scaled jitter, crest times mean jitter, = 2.5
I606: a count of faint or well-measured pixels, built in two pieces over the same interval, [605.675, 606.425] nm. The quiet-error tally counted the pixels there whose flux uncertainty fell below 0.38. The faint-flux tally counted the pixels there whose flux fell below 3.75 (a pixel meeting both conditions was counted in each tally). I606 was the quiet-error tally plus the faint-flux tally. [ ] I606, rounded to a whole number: 3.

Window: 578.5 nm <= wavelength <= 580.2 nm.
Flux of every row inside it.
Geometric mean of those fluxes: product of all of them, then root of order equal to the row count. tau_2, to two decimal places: 3.65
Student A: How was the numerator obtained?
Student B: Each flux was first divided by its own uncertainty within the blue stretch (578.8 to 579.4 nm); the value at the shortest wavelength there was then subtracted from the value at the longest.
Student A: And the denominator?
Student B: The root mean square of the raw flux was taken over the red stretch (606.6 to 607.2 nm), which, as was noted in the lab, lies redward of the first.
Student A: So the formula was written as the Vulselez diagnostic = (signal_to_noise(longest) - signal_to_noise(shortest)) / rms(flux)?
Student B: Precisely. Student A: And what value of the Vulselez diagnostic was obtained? -1.1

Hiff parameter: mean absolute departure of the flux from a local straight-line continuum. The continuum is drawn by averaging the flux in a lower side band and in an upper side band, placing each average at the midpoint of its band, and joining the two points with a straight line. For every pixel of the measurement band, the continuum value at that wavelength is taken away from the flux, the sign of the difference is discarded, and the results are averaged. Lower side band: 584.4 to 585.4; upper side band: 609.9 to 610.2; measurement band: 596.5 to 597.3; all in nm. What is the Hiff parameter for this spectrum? 0.26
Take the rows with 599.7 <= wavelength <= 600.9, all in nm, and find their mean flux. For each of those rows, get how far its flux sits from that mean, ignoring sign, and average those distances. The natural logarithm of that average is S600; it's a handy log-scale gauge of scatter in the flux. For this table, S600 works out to -1.6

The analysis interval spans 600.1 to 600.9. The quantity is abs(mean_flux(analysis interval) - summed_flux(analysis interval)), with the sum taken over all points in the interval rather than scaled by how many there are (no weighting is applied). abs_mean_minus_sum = 14.6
